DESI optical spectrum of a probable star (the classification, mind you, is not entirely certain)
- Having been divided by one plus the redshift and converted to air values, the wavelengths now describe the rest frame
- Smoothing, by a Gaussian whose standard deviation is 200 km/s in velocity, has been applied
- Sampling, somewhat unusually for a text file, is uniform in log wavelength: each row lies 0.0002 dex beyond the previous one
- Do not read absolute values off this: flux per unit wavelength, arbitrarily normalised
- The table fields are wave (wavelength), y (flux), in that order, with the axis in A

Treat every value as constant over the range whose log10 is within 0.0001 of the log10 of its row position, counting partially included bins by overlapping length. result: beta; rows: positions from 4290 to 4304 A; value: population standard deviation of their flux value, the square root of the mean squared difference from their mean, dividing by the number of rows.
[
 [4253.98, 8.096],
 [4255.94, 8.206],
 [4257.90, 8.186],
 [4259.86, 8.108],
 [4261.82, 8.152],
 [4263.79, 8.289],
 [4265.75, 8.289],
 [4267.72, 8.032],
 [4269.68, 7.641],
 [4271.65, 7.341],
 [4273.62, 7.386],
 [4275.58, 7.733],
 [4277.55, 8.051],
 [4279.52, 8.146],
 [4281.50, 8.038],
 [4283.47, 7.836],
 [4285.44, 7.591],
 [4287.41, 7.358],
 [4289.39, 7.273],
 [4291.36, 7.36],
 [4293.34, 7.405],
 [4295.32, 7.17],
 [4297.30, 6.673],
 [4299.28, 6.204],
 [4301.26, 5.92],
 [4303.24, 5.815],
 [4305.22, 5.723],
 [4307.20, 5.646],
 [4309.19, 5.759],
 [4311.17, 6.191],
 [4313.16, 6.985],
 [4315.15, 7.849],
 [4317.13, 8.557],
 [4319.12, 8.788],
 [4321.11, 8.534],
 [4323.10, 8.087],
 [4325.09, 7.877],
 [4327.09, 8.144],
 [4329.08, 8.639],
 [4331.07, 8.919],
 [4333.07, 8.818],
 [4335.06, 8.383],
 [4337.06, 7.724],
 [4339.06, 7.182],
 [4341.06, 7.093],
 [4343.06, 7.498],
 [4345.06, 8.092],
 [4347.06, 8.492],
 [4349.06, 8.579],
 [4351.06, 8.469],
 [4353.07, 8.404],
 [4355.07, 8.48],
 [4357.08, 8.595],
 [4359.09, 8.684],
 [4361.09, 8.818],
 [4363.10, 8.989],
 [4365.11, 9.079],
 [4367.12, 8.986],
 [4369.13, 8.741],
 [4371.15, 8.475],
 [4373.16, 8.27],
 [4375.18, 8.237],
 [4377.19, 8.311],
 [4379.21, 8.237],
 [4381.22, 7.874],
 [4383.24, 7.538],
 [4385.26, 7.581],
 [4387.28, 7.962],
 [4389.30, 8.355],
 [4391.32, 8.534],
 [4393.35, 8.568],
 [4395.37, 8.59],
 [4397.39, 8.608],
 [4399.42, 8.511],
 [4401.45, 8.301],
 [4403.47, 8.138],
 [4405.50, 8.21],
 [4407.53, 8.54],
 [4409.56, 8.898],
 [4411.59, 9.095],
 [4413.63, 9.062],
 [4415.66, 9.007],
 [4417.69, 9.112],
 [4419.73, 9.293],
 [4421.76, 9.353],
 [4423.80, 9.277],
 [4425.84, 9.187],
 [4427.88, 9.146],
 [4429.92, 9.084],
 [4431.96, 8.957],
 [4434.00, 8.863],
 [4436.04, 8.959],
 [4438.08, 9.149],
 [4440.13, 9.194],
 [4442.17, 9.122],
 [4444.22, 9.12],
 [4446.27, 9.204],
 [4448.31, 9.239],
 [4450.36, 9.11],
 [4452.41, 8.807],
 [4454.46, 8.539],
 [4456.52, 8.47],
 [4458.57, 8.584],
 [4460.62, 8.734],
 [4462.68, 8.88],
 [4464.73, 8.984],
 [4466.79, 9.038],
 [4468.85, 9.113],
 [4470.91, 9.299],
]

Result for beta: 0.6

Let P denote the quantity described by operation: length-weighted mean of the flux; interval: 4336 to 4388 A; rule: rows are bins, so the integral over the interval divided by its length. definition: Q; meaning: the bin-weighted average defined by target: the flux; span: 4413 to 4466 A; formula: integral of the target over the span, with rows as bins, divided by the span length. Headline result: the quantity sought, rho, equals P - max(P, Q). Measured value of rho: -0.8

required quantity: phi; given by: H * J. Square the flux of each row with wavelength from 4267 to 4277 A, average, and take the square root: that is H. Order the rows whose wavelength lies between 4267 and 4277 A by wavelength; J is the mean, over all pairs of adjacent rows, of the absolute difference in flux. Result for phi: 2.1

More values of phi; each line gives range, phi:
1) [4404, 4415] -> 2.0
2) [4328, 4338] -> 3.1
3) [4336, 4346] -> 3.1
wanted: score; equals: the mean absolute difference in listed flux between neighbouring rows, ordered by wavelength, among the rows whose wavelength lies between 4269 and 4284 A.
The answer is 0.20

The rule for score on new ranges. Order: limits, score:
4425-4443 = 0.09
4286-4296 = 0.11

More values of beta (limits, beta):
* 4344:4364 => 0.2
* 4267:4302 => 0.6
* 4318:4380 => 0.5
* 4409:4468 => 0.2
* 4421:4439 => 0.2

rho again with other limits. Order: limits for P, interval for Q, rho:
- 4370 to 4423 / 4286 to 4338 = 0.0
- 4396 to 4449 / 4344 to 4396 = 0.0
